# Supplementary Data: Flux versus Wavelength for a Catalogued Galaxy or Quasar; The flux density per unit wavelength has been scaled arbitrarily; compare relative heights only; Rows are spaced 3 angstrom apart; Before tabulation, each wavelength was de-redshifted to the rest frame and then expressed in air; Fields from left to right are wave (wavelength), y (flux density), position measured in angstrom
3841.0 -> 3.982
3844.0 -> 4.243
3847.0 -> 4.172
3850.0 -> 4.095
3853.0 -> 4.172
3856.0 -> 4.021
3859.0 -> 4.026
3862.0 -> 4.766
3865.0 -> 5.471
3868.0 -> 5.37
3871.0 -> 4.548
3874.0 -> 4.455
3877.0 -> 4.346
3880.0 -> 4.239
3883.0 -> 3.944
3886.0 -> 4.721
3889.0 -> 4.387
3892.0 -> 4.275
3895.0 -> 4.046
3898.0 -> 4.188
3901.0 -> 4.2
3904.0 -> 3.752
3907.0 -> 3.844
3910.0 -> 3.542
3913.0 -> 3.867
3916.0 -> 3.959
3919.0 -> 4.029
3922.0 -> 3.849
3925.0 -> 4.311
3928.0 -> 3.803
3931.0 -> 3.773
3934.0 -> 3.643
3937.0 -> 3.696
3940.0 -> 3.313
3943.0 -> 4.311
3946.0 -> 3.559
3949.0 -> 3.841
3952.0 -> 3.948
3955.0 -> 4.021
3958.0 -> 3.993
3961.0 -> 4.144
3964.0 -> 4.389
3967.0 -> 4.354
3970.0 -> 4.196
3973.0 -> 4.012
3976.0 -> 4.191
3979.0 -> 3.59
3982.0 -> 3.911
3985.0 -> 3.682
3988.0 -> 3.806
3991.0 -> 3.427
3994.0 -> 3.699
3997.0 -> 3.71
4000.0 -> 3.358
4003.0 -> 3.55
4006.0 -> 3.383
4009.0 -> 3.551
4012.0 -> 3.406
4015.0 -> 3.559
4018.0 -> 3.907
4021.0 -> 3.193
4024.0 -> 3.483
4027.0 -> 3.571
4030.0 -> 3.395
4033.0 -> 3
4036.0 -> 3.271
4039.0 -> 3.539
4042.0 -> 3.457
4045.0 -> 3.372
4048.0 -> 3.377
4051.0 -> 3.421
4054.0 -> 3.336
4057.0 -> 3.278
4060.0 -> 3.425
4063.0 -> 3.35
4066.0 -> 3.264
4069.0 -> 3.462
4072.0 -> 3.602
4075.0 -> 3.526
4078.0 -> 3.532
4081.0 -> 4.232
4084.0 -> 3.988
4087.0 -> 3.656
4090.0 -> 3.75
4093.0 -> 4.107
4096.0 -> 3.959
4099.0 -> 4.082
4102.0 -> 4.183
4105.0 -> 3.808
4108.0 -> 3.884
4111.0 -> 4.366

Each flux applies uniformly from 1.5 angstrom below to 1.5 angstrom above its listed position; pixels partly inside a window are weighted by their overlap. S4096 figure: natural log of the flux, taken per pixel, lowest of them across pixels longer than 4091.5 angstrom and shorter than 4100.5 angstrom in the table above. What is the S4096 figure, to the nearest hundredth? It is 1.38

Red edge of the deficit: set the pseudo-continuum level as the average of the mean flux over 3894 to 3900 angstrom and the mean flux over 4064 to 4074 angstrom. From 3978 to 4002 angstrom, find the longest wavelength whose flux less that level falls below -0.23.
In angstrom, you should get 4000.0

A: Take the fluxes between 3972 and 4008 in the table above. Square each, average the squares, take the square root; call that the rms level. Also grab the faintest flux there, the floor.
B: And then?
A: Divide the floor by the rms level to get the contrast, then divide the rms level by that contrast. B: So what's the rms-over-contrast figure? 4.08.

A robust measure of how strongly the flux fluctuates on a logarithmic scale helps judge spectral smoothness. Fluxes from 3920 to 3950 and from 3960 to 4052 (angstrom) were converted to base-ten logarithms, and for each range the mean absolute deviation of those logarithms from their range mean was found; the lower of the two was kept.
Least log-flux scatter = 0.024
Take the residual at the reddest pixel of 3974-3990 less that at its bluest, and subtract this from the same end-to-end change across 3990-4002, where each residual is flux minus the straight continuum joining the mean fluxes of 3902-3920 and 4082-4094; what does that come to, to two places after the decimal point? 0.32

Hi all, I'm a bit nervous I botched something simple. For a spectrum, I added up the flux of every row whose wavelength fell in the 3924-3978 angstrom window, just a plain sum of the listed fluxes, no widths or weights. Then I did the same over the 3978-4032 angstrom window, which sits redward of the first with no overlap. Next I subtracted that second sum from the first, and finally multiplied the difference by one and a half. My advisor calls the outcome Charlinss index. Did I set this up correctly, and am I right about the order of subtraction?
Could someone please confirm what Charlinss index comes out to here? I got 11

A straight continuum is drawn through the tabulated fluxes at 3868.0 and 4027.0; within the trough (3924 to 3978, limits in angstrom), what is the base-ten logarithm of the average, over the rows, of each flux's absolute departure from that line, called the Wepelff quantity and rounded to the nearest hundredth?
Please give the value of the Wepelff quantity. -0.31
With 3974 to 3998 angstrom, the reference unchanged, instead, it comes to -0.54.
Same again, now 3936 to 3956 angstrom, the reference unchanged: -0.17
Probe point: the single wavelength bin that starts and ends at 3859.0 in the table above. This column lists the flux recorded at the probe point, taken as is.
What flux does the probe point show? 4.026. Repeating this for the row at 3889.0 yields 4.387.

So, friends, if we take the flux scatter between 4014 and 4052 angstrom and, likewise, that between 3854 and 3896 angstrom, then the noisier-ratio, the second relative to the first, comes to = 2.2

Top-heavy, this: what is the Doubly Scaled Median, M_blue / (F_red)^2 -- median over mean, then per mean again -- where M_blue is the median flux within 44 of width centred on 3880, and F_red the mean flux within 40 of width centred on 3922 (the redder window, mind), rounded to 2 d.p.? 0.30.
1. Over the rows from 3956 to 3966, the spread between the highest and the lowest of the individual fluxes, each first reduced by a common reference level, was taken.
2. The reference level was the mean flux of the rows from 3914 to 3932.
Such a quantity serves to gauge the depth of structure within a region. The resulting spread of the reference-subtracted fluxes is 0.40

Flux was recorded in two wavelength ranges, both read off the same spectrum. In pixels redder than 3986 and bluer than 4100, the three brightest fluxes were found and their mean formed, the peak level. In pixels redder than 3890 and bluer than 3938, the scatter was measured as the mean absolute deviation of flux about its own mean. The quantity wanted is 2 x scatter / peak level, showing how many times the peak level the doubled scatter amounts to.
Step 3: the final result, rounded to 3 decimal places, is 0.093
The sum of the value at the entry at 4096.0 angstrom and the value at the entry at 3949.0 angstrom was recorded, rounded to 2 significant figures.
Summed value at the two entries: 7.8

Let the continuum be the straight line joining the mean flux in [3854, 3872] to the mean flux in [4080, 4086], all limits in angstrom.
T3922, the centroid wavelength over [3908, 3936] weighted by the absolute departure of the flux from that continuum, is 3921.7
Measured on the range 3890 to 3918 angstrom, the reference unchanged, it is 3905.6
